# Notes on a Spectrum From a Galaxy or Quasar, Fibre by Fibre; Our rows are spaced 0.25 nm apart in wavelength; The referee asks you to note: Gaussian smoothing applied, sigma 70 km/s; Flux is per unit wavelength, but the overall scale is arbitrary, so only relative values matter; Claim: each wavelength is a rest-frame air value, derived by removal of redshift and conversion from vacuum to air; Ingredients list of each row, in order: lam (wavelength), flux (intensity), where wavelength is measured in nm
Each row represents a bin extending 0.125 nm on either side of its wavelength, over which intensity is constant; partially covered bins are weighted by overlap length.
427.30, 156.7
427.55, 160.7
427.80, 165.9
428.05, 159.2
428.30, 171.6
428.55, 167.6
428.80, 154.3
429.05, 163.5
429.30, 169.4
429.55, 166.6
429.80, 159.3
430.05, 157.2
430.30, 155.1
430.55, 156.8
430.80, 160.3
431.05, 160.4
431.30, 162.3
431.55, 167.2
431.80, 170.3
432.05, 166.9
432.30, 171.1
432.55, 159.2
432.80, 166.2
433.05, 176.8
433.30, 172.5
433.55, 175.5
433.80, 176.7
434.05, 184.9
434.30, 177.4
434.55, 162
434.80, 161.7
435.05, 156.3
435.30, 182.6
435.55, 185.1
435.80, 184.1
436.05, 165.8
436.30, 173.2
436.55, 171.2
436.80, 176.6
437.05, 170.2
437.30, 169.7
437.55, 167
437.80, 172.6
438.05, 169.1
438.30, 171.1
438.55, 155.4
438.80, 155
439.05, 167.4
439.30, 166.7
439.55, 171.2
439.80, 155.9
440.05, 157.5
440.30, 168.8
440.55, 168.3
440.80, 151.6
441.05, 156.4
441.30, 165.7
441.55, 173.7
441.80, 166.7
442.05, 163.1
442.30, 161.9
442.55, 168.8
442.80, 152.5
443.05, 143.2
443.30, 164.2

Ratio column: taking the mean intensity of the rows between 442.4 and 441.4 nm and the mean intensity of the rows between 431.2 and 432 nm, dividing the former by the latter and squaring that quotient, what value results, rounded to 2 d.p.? 1.00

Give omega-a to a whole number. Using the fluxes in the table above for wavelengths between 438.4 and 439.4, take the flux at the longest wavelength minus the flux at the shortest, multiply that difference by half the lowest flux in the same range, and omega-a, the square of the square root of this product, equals 876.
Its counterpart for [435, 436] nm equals 2173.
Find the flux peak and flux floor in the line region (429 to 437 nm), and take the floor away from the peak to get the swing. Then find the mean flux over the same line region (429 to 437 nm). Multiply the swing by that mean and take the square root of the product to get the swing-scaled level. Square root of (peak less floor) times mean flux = 71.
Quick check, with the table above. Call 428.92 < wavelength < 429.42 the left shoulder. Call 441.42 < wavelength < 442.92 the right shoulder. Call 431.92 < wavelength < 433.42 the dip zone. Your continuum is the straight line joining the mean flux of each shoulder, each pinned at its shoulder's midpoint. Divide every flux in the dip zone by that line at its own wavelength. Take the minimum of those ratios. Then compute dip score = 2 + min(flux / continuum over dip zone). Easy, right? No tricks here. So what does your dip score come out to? 2.96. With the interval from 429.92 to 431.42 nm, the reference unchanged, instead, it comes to 2.93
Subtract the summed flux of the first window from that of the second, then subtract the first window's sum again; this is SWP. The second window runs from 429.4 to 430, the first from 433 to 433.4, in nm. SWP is -373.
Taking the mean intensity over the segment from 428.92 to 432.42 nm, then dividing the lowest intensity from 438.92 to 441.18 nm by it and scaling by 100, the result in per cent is 92.8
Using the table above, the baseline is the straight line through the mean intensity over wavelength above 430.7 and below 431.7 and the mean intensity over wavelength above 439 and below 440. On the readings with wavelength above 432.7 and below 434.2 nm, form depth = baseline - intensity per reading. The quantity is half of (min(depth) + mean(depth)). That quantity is -17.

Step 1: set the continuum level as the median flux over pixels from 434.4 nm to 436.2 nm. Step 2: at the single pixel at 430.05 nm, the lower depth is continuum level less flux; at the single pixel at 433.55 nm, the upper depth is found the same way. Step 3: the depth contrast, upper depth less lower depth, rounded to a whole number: -18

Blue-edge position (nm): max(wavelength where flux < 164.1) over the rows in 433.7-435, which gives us 434.80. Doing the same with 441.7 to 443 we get 442.80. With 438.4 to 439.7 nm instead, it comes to 438.80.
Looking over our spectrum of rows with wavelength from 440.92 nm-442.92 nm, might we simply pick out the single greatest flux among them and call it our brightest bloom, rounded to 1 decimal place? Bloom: 173.7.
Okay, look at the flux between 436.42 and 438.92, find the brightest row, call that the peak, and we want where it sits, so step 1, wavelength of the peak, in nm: 436.80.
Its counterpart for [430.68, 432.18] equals 431.80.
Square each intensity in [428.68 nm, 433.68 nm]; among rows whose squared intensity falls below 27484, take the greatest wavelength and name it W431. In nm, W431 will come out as 432.55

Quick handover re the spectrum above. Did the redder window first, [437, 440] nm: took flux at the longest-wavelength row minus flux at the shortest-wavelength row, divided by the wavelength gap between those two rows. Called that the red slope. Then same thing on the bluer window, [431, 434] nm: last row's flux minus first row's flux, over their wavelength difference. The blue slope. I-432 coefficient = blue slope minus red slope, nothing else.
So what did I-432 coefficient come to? 11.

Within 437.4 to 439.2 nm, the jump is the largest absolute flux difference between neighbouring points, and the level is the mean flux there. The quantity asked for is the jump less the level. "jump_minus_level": -150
